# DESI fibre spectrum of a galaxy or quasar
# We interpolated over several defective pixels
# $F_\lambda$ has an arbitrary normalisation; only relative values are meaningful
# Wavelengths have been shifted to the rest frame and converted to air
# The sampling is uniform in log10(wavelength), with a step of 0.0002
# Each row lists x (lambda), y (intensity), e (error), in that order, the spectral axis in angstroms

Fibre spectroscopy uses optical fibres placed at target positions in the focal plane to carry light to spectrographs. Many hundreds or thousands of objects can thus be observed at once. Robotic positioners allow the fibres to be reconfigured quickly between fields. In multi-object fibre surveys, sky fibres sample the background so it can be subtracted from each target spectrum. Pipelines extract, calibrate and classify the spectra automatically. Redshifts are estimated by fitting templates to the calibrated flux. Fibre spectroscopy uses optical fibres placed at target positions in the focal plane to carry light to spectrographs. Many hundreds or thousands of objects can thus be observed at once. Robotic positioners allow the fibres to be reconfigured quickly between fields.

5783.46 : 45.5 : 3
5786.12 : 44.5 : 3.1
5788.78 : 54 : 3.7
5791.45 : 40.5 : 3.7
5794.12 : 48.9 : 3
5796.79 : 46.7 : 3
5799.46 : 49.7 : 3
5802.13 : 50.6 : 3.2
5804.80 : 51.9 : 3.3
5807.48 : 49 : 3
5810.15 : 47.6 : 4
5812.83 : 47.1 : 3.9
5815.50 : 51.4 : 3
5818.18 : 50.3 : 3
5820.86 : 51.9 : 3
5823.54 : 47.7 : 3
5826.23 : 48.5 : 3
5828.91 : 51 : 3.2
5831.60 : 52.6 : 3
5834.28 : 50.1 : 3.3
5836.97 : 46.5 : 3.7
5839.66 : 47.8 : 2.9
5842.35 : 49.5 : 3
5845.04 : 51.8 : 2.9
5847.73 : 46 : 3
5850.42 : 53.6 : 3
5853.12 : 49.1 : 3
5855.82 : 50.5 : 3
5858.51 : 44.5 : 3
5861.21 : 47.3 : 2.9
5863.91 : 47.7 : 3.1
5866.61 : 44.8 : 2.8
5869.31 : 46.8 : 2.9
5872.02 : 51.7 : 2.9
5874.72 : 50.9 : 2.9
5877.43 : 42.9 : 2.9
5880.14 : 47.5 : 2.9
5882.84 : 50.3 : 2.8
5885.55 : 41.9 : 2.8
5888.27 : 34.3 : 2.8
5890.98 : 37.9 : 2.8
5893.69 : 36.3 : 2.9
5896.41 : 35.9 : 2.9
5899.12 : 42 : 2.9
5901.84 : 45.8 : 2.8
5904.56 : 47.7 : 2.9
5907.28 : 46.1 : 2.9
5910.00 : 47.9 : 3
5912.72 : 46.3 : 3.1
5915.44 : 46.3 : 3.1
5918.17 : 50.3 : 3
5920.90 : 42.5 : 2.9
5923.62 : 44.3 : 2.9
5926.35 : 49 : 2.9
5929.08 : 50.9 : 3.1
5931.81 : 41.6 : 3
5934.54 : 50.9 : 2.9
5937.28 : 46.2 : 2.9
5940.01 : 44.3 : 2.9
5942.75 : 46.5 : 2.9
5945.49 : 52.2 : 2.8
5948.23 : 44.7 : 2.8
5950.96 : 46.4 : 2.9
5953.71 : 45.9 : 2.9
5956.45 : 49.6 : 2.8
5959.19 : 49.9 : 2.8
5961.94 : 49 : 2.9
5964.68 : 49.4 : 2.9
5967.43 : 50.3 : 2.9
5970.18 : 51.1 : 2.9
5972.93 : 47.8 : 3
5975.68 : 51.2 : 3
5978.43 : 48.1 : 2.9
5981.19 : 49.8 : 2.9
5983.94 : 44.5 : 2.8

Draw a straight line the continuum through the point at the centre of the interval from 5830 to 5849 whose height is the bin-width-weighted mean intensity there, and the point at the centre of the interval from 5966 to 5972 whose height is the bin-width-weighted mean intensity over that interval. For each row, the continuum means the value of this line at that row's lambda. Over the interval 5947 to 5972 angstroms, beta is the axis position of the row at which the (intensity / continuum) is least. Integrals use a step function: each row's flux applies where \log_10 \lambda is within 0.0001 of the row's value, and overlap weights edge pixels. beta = 5948.23 angstroms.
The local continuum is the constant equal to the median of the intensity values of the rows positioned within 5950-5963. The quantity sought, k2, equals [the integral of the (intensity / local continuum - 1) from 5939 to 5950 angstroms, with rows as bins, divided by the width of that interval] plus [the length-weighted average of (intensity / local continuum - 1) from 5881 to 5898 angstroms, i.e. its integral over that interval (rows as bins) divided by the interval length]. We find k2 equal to -0.23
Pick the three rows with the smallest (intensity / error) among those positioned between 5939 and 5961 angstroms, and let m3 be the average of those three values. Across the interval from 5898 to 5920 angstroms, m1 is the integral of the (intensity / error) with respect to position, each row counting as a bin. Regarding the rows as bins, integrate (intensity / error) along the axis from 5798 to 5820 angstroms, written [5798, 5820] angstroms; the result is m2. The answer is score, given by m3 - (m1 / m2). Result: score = 14.7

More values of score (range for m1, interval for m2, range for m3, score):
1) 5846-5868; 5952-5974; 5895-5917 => 13.0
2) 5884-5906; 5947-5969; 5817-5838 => 13.7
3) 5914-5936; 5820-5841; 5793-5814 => 12.1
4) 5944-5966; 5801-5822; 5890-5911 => 11.7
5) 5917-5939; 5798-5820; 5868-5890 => 13.0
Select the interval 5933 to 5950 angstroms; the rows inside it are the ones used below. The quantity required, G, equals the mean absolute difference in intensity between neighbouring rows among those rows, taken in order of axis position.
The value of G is 4.4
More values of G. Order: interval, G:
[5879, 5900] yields 4.4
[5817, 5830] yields 2.3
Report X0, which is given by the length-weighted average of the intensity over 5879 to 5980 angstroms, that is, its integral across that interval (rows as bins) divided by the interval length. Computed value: 46.2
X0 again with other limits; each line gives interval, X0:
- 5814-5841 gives 49.8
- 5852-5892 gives 45.9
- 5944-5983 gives 48.9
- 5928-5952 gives 47.0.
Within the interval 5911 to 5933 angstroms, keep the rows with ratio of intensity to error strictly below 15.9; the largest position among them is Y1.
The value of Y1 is 5931.81 angstroms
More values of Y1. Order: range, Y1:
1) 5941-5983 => 5953.71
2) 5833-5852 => 5847.73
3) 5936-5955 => 5953.71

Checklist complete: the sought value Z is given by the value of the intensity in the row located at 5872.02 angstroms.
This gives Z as 51.7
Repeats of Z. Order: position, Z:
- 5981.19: 49.8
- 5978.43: 48.1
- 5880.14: 47.5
